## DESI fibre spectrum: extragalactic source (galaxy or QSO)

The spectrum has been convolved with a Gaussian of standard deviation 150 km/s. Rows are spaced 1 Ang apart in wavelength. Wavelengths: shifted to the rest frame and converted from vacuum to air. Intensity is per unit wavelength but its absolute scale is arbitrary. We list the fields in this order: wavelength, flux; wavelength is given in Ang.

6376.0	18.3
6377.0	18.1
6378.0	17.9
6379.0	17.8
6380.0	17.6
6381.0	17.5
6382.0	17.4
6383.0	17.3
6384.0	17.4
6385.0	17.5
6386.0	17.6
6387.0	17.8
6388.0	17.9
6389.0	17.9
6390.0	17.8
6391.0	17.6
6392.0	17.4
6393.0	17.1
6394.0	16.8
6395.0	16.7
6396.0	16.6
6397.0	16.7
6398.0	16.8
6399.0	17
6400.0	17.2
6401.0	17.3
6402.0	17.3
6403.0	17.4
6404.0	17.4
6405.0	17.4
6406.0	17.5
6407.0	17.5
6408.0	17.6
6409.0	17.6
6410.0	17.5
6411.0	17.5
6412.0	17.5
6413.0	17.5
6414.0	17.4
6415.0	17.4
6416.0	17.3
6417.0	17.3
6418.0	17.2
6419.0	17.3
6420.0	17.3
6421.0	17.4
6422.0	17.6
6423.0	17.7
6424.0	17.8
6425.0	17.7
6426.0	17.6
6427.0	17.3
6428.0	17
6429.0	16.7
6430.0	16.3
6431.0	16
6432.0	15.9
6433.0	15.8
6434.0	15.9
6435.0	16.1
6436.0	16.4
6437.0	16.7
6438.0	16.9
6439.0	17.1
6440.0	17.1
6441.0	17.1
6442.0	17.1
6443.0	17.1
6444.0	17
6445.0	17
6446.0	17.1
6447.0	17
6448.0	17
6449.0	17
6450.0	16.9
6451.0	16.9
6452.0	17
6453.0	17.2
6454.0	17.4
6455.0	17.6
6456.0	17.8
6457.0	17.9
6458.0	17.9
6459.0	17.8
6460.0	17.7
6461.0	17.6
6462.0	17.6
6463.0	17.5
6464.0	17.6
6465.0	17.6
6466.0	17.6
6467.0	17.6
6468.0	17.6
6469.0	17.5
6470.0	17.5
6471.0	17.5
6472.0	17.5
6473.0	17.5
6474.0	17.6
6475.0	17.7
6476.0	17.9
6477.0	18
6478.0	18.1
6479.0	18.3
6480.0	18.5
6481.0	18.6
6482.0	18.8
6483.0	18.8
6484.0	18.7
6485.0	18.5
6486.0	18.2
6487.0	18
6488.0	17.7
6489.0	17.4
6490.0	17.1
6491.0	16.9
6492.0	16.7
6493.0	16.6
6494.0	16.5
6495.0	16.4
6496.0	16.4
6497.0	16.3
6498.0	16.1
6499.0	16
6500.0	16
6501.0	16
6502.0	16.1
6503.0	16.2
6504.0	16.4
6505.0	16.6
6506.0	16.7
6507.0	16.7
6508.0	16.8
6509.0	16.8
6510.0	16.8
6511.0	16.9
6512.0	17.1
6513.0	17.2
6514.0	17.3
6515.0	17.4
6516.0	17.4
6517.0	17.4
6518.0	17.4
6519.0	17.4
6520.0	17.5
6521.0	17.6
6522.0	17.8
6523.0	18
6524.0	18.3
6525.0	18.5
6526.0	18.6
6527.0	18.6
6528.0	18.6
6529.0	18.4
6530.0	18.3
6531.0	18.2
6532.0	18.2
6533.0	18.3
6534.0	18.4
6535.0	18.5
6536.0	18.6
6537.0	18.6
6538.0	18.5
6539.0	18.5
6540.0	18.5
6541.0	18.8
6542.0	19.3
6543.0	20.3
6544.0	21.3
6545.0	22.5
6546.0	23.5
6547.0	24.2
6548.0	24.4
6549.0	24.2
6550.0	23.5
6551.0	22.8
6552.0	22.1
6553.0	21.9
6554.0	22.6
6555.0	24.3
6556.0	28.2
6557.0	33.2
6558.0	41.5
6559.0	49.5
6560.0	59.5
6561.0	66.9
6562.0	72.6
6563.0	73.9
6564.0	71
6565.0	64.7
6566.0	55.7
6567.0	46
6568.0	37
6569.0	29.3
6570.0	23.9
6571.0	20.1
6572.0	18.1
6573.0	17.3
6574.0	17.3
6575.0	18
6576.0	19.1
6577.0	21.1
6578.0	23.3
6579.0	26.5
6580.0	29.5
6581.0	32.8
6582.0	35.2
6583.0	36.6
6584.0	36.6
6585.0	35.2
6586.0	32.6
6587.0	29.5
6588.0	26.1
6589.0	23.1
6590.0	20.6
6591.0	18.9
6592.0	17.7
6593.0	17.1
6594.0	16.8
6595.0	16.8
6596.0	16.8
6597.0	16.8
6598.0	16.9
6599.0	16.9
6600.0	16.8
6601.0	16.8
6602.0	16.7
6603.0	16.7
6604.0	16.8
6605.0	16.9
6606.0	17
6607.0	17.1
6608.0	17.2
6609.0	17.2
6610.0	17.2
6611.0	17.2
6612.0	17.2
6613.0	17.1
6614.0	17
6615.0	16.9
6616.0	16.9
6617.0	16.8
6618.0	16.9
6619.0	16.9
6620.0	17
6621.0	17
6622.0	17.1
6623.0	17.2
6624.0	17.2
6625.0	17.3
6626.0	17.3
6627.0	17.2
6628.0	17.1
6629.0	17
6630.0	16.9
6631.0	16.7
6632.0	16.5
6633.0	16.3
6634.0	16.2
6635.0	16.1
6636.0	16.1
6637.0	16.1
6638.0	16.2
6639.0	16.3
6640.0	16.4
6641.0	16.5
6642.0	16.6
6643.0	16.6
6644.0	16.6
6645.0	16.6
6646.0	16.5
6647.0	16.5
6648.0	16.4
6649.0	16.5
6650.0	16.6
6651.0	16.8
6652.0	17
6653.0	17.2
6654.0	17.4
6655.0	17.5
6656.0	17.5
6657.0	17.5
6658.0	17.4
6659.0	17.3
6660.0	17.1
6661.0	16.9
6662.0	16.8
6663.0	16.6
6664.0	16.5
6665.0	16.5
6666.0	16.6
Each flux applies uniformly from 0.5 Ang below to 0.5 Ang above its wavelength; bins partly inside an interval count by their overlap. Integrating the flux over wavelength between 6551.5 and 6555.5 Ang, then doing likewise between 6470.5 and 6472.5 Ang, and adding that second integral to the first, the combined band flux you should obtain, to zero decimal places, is 126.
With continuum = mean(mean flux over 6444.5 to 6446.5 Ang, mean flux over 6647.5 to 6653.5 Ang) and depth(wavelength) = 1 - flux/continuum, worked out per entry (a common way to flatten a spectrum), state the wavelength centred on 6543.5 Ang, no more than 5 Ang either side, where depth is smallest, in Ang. 6548.0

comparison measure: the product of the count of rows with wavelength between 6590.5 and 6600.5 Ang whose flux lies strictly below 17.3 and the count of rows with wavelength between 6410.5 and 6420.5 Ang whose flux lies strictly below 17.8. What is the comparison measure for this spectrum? 80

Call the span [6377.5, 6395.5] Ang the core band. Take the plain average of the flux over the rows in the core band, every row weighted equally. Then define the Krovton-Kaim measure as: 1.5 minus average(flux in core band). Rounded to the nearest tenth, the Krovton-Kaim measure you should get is -16.0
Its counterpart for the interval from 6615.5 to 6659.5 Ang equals -15.3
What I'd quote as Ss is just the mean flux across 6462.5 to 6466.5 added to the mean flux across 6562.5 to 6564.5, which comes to 90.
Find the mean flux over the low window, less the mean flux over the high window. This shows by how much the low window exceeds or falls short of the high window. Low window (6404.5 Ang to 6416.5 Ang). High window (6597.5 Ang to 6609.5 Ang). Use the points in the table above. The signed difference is 0.6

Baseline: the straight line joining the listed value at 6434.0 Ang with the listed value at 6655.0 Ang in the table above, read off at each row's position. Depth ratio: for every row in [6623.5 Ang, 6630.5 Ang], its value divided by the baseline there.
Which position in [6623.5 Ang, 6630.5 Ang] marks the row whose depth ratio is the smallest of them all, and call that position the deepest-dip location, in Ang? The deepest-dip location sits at 6630.0 Ang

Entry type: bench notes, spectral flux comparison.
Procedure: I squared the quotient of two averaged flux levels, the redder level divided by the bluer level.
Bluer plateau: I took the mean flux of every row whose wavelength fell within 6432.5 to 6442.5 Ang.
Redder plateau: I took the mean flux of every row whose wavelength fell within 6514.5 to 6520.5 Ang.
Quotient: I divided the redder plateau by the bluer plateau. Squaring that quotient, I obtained 1.10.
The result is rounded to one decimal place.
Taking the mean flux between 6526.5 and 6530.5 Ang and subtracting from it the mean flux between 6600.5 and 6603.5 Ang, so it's 1.7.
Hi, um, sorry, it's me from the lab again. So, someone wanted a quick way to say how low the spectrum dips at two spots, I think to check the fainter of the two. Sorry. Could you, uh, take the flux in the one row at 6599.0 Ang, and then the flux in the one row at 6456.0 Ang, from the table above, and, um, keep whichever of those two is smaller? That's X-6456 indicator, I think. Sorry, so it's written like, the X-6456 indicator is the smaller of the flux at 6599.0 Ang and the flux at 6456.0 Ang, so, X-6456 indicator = 16.90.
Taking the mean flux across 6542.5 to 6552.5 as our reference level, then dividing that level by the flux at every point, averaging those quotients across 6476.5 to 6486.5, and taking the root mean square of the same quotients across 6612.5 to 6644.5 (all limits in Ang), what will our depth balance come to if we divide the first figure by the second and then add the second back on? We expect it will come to 2.27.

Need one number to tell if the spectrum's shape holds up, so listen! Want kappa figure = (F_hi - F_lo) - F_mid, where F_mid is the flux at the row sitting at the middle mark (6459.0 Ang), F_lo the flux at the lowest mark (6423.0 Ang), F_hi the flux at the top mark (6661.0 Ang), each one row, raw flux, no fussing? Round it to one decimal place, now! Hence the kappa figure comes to -18.6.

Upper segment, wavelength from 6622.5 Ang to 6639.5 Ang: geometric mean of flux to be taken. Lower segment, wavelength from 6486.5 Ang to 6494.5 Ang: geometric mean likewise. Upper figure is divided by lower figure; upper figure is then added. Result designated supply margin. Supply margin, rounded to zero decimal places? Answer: 18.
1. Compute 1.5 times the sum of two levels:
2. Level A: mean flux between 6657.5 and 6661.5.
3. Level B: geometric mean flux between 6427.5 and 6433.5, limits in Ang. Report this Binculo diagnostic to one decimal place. 50.2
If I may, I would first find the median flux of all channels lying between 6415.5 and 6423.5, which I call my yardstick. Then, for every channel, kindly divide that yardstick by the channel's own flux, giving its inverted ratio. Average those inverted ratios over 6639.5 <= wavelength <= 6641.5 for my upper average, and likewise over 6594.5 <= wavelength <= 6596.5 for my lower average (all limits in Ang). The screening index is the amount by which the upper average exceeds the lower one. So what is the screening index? 0.022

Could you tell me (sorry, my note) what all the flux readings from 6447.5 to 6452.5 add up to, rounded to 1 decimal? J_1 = 84.8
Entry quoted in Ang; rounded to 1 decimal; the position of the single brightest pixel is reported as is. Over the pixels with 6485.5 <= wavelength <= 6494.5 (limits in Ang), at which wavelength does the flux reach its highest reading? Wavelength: 6486.0 Ang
